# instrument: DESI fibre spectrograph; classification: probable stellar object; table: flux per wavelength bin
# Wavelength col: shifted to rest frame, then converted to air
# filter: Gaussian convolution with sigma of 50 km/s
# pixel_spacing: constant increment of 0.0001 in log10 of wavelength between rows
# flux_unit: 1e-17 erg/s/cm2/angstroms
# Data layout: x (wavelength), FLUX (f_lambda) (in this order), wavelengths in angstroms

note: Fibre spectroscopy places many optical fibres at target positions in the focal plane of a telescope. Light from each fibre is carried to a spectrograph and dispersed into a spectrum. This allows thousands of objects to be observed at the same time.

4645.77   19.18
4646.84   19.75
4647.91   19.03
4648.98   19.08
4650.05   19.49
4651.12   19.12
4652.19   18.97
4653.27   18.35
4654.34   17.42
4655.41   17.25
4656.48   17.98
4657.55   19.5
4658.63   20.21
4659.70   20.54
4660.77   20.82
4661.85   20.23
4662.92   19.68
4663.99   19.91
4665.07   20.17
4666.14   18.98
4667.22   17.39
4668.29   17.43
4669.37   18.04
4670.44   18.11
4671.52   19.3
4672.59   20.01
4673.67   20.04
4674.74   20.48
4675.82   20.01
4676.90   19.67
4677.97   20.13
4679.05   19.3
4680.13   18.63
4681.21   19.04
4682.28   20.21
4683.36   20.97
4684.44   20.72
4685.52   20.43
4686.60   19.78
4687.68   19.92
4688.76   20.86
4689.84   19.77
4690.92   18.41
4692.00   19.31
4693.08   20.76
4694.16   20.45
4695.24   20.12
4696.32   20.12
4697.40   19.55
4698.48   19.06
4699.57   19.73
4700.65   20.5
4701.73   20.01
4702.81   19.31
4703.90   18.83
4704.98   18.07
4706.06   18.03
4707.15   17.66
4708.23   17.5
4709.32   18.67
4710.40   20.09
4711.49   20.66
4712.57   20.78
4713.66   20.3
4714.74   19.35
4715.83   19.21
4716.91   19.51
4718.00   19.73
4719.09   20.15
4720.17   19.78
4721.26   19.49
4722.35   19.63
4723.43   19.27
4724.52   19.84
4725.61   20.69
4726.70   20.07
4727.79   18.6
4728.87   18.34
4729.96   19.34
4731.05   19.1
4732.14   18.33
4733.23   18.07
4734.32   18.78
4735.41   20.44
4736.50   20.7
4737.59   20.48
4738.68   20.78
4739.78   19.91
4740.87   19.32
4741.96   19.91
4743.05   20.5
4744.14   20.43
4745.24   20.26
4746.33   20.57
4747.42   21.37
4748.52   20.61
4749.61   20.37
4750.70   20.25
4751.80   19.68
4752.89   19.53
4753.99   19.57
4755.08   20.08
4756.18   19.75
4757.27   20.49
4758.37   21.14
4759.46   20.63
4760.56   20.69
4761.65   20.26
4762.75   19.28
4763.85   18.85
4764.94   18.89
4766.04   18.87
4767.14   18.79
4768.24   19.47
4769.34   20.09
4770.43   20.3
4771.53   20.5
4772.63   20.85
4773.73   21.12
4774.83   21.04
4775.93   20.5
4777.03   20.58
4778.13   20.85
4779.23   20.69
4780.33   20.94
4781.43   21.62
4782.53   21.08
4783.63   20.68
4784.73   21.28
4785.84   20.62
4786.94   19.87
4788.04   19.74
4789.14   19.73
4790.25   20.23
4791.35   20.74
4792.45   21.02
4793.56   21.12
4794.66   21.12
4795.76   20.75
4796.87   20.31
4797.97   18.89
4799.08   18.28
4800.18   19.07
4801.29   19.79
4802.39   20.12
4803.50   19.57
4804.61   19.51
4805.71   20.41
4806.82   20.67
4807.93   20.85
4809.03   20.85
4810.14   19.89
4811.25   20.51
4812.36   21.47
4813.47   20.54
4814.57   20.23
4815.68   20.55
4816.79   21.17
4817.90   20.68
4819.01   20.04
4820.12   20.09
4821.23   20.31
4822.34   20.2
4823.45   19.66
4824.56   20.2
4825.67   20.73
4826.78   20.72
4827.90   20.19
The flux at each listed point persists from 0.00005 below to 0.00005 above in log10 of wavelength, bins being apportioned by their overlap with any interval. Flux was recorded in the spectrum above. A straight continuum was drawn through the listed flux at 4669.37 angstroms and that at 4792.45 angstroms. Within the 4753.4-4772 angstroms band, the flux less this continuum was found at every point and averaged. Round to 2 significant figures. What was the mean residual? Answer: -0.44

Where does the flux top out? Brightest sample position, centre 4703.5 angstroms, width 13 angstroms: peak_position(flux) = 4700.65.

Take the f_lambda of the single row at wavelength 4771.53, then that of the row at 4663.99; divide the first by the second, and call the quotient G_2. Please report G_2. 1.03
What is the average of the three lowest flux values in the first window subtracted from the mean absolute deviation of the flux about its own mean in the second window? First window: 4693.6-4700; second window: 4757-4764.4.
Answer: -18.8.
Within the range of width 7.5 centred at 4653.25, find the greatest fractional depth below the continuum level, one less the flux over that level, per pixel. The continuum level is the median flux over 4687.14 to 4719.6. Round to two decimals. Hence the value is 0.13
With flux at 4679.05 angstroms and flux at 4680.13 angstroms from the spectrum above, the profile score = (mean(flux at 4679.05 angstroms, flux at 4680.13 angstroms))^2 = 360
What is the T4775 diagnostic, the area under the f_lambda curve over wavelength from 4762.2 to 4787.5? 513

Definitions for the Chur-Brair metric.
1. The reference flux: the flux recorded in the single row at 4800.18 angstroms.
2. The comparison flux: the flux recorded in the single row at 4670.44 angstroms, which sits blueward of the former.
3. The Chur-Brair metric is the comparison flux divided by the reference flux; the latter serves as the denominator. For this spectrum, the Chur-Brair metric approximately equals 0.95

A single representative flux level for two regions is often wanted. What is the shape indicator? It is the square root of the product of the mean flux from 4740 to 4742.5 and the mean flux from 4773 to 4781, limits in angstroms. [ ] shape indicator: 20.2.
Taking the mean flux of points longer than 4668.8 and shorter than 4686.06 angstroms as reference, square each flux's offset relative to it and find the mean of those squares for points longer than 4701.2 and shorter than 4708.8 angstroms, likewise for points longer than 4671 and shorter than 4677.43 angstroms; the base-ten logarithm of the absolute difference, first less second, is 0.3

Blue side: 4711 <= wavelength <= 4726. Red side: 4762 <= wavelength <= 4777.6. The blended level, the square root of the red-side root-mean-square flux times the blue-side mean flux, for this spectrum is 19.9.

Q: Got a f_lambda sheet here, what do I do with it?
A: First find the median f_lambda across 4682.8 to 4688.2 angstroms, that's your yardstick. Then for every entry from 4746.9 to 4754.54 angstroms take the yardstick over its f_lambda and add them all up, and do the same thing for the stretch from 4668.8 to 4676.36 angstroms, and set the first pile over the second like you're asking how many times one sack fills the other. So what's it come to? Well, 0.96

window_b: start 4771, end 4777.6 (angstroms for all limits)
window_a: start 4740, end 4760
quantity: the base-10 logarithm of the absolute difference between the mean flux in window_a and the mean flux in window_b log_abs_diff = -0.29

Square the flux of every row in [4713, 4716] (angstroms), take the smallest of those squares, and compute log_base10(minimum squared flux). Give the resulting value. 2.57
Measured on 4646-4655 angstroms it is 2.48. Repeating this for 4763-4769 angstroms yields 2.55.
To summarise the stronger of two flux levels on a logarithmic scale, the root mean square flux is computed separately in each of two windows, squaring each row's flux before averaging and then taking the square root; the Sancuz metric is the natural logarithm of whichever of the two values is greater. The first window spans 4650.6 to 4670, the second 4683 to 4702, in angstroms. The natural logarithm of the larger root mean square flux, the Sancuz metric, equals 3.00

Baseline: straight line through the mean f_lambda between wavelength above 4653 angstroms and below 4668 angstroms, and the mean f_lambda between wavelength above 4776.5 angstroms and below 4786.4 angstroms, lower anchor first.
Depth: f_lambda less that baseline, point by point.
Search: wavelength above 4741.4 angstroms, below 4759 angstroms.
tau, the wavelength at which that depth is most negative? 4752.89 angstroms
